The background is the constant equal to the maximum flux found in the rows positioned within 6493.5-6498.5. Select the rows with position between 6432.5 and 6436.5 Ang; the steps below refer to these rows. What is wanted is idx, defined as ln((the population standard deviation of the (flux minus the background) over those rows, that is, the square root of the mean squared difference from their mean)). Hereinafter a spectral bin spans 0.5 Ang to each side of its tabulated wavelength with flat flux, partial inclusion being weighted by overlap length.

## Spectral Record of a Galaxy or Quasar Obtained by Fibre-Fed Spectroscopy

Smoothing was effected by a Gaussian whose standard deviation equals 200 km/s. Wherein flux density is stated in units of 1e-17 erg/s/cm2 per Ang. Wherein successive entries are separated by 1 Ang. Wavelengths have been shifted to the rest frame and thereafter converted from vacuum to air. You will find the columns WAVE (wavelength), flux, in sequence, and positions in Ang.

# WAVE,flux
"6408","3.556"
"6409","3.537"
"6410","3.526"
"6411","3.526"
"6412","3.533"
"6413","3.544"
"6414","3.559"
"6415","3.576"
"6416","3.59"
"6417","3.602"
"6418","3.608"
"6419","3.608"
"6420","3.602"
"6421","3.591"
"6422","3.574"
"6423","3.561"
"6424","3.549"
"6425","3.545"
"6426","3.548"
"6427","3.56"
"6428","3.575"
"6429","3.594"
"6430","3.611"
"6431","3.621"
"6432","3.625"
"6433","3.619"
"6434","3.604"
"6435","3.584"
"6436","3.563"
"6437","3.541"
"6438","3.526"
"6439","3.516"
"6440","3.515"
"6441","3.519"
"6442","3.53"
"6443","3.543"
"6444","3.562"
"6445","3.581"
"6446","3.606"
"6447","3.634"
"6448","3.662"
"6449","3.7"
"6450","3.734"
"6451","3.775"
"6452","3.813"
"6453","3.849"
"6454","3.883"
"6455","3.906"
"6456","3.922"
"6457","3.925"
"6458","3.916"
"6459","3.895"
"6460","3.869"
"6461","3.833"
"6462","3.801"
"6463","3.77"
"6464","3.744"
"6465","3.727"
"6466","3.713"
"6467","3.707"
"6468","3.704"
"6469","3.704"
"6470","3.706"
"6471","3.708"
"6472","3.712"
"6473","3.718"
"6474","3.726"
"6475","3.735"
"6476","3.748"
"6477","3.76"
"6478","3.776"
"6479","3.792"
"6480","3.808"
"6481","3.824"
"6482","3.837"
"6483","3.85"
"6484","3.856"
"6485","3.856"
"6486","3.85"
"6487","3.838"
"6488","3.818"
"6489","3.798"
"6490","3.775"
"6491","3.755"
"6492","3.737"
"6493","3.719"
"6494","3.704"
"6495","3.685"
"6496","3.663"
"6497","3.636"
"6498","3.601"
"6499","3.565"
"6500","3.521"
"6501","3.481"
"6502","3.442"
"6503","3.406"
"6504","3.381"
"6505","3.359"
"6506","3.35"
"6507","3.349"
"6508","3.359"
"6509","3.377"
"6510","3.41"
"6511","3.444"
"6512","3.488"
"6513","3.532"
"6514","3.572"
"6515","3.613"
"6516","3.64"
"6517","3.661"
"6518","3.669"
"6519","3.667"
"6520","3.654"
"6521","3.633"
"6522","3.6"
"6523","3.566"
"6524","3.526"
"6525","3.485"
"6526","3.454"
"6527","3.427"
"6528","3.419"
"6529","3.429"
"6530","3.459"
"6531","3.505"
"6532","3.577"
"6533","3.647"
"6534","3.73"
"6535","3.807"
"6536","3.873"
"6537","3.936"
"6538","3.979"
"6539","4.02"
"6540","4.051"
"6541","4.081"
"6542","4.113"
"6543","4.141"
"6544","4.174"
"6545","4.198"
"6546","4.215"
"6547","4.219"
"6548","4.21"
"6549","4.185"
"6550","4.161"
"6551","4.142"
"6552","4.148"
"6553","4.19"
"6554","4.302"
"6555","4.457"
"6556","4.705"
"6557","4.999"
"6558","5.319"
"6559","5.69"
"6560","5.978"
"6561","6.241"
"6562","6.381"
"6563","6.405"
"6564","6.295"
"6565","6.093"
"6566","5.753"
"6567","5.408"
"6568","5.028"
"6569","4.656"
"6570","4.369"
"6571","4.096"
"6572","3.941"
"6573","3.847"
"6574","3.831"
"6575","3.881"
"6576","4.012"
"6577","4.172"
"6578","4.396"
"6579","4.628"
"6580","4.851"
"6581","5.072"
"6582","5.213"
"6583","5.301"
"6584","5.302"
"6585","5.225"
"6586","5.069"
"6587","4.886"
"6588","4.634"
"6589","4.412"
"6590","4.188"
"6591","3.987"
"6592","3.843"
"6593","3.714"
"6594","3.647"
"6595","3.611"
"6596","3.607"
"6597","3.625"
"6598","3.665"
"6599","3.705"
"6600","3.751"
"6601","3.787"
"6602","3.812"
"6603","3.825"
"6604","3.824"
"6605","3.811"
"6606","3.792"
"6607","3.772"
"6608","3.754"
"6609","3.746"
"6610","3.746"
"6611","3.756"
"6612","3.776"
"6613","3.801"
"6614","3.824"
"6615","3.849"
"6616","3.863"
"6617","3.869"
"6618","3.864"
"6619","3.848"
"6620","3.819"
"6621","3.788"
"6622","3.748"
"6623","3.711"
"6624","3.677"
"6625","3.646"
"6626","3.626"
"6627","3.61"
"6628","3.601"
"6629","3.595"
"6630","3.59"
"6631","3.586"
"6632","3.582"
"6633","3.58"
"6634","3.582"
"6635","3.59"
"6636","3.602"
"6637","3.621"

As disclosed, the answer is -3.9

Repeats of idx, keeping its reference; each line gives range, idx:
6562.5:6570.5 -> -0.3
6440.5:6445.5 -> -3.8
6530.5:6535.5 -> -2.2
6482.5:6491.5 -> -3.3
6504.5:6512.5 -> -3.0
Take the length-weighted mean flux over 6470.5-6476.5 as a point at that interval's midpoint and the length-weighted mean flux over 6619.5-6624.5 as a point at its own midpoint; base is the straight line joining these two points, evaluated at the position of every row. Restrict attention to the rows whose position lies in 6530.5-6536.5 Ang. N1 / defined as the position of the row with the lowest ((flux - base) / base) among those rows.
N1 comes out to 6531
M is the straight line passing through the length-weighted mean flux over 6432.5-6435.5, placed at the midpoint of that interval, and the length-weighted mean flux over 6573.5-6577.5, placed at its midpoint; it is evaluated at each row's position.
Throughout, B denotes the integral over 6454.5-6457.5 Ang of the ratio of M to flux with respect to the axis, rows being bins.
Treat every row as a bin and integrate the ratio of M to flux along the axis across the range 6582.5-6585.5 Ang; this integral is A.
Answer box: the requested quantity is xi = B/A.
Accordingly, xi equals 1.23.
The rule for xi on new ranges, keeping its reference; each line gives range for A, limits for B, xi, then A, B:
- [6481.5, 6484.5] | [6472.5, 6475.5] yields 1.03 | 2.91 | 2.98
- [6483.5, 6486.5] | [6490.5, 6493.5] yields 1.04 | 2.91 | 3.01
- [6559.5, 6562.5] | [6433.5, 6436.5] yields 1.58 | 1.91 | 3.02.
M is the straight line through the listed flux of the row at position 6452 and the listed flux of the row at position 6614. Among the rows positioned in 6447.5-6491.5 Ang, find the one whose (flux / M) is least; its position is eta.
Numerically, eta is 6448 Ang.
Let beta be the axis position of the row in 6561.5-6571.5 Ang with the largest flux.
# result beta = 6563 Ang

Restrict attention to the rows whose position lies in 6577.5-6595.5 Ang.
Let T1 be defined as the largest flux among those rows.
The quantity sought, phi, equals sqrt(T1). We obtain 2.30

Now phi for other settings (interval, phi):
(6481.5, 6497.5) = 1.96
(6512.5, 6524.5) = 1.92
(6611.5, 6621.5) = 1.97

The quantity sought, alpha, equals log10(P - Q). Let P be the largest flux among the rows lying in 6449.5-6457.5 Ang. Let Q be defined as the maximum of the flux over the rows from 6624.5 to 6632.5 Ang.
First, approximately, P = 3.925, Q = 3.646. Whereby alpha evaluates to -0.6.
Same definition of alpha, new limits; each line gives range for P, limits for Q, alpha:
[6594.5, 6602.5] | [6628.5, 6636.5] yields -0.7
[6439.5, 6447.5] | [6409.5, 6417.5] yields -1.5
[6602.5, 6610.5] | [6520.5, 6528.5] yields -0.7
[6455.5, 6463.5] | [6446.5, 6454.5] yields -1.4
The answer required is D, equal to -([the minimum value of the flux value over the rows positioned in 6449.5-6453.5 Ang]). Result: -3.73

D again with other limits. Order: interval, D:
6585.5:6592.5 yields -3.84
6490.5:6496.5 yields -3.66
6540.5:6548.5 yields -4.08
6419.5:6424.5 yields -3.55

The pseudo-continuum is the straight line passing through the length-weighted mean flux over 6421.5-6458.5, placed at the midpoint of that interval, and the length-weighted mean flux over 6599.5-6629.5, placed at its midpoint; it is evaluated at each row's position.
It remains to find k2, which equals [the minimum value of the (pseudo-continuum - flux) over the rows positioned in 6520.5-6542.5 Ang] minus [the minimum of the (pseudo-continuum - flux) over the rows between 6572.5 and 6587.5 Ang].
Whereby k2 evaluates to 1.2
